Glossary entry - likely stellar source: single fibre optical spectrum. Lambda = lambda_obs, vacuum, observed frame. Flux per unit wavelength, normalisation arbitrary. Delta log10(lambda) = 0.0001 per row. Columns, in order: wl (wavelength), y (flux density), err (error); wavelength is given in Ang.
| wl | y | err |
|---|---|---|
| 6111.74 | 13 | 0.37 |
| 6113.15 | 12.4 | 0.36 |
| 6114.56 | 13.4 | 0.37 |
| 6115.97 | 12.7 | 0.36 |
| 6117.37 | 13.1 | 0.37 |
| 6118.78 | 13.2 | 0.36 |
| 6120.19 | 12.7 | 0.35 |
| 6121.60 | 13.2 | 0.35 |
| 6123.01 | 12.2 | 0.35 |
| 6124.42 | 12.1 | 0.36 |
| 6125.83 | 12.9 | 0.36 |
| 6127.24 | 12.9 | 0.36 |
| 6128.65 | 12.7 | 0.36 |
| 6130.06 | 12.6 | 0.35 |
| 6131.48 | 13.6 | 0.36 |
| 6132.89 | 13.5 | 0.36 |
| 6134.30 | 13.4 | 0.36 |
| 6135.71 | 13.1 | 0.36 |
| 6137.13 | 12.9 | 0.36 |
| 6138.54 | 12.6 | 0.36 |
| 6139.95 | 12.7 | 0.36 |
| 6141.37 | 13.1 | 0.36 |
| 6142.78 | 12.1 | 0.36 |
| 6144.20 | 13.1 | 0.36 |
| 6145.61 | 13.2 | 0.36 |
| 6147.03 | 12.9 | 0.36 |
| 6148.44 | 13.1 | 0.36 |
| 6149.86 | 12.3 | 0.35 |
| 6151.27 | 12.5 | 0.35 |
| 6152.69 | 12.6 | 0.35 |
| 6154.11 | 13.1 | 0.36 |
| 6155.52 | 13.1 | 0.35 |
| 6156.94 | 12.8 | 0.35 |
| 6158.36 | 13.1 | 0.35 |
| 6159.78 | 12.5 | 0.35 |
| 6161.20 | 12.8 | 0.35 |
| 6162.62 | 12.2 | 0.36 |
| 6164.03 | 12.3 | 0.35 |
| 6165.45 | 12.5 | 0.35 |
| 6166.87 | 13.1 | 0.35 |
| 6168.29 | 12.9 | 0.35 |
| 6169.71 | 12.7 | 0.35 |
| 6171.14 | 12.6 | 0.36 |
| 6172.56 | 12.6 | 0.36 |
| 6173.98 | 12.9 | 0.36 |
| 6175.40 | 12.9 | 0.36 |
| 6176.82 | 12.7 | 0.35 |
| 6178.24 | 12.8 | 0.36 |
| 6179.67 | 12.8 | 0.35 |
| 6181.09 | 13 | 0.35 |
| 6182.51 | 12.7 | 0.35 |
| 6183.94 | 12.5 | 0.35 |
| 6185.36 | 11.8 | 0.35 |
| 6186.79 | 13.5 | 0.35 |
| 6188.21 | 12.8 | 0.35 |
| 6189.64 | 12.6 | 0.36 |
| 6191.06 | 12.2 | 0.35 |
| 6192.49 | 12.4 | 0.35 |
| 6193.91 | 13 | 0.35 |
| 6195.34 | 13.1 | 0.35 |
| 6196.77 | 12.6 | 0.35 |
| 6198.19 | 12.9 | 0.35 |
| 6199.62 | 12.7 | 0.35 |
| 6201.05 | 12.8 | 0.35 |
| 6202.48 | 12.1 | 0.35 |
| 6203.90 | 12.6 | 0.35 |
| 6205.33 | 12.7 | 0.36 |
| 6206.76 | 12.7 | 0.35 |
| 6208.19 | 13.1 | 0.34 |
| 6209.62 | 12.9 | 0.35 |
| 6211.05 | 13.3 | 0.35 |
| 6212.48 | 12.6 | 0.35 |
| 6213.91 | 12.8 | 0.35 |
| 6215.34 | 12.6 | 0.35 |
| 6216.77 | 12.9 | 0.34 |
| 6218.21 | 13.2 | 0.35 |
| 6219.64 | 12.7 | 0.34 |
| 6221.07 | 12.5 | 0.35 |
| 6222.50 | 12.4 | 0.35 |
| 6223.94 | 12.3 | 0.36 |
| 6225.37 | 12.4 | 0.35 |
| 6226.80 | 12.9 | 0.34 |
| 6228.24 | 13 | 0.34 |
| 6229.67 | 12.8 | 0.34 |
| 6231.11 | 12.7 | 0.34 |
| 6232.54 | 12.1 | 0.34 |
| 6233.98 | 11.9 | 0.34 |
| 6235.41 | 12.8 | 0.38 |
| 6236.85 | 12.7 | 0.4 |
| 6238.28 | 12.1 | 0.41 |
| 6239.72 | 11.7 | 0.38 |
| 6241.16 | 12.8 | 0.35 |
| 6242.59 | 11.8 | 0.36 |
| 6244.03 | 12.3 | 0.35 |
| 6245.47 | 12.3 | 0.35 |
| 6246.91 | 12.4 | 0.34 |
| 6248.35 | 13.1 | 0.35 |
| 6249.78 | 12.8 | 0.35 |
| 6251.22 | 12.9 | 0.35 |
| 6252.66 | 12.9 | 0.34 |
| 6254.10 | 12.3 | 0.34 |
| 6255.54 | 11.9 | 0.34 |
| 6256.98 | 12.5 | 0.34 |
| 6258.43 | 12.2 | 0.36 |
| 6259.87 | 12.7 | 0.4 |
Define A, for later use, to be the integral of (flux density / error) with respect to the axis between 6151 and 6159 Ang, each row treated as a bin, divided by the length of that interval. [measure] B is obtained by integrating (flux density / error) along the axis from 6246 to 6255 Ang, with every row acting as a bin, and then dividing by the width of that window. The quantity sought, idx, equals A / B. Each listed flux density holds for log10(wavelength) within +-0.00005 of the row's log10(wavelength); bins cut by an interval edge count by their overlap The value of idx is 0.99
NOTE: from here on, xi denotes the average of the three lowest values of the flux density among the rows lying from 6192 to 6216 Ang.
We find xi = 12.4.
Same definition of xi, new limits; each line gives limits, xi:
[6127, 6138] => 12.7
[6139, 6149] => 12.6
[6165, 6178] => 12.6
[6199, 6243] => 11.8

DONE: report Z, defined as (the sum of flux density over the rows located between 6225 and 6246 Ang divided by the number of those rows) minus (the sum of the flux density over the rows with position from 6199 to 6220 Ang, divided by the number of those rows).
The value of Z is -0.4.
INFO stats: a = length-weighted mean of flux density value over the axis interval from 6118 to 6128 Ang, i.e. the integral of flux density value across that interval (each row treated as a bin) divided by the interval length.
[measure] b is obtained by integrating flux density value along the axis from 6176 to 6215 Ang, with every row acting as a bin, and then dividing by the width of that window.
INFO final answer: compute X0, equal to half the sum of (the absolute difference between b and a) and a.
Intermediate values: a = 12.7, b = 12.73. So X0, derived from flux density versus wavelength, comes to 6.38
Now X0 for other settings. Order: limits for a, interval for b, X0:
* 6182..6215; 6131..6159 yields 6.47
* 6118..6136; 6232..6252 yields 6.72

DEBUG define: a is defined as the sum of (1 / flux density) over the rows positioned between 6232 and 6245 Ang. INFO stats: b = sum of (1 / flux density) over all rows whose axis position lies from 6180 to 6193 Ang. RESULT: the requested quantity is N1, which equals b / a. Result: 0.971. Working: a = 0.736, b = 0.715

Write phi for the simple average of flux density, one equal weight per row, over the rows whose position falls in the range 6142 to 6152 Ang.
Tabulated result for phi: 12.74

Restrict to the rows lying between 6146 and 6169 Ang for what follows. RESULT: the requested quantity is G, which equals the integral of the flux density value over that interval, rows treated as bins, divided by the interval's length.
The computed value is 12.7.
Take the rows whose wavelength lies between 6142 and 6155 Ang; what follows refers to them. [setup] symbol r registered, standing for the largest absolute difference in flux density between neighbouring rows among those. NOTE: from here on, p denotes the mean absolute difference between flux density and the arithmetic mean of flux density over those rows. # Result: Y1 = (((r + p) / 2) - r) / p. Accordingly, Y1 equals -0.9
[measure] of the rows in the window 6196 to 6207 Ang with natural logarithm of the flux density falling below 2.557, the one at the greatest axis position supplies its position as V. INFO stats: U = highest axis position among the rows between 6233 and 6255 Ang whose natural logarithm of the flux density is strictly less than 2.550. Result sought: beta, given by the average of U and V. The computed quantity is 6230.4 Ang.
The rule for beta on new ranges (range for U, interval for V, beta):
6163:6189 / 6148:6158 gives 6172.6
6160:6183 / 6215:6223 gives 6202.5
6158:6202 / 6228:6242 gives 6221.1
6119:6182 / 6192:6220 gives 6199.7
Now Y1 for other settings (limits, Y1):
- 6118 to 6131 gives -1.2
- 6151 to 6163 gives -0.6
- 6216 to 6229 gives -0.4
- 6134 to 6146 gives -1.2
